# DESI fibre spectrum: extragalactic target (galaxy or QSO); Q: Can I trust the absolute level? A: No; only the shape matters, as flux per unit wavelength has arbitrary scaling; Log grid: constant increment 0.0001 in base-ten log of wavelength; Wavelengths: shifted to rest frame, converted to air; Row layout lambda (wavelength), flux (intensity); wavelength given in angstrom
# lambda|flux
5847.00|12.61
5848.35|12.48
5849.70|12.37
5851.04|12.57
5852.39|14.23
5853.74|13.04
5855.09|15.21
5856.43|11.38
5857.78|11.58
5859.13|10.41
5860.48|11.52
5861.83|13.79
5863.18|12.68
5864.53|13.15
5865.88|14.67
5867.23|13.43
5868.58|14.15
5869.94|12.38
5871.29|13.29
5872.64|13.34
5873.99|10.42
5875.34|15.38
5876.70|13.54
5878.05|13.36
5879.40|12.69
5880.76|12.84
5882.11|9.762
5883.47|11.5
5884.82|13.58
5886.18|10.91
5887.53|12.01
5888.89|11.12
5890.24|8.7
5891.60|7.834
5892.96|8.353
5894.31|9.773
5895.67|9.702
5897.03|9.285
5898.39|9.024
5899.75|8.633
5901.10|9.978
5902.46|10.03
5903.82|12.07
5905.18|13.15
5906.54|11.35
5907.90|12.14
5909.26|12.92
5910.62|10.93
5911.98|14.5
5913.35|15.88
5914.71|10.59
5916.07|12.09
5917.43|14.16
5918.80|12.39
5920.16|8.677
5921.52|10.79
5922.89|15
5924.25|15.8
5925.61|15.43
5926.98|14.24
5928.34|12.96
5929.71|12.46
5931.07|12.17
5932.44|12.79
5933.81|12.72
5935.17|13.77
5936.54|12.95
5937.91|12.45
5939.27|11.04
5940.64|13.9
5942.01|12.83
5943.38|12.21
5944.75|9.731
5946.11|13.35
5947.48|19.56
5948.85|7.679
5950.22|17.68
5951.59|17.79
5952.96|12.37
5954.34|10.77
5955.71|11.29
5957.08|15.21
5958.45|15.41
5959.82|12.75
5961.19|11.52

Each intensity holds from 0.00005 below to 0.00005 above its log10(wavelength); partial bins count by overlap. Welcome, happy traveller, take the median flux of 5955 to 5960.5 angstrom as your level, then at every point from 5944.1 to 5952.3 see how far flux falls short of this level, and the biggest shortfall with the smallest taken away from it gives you 11.9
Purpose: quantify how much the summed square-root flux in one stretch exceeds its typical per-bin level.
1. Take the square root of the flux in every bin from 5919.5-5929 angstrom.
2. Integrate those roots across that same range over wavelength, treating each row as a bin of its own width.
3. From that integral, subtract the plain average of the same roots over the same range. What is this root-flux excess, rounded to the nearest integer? 31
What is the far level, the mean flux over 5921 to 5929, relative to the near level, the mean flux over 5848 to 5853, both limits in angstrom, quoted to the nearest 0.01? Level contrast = 1.09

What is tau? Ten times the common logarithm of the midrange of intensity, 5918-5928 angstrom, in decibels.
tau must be 10.88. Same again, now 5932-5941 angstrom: 10.96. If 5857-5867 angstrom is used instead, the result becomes 10.98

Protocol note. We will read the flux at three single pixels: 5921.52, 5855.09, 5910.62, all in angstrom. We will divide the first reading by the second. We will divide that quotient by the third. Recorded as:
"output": 0.065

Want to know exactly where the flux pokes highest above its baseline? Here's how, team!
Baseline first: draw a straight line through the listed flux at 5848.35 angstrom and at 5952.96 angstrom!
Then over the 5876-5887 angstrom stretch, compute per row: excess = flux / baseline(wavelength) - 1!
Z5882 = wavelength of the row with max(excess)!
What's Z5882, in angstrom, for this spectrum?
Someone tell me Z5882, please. 5884.82 angstrom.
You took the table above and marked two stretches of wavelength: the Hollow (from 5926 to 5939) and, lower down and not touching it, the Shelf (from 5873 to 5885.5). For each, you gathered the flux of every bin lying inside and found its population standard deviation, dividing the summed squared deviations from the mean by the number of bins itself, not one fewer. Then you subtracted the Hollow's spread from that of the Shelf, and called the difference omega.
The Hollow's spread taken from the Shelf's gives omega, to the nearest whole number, 1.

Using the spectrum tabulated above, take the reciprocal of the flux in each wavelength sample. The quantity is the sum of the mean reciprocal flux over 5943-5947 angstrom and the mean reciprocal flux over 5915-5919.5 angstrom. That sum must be 0.165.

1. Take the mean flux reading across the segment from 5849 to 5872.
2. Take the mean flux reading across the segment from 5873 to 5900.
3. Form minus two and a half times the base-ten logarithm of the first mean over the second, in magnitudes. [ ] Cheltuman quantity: -0.18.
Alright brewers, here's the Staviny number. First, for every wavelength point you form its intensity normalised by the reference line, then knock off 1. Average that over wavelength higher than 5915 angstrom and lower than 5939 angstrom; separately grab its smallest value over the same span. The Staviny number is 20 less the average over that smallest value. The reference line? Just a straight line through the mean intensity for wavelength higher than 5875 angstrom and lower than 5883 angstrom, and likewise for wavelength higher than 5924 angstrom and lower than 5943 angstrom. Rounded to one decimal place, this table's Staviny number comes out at 20.0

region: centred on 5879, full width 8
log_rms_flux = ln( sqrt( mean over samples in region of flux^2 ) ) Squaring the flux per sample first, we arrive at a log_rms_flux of 2.57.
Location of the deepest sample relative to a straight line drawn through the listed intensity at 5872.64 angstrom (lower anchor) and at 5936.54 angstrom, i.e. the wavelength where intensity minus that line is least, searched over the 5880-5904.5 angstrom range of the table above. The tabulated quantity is 5891.60 angstrom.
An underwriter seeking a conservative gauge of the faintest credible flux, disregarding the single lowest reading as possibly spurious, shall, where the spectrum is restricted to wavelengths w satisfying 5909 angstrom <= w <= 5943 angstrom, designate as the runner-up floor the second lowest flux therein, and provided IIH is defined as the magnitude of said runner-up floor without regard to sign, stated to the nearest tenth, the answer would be 10.6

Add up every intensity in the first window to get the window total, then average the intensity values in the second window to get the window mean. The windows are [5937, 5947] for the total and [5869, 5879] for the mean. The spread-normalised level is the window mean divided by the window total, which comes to 0.153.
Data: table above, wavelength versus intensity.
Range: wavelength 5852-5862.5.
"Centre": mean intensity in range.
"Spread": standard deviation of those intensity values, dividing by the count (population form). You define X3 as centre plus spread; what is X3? 14.2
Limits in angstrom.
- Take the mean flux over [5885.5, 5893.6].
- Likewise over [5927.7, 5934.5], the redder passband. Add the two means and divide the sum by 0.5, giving 45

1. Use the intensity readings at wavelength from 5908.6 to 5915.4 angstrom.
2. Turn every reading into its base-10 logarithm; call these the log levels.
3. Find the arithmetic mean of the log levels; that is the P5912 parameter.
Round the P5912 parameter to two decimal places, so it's 1.11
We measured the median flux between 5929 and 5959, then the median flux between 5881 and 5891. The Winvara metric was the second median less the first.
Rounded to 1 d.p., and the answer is -1.6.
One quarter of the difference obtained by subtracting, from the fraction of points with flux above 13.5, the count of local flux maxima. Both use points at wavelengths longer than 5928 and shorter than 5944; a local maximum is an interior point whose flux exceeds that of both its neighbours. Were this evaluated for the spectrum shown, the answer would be -0.71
